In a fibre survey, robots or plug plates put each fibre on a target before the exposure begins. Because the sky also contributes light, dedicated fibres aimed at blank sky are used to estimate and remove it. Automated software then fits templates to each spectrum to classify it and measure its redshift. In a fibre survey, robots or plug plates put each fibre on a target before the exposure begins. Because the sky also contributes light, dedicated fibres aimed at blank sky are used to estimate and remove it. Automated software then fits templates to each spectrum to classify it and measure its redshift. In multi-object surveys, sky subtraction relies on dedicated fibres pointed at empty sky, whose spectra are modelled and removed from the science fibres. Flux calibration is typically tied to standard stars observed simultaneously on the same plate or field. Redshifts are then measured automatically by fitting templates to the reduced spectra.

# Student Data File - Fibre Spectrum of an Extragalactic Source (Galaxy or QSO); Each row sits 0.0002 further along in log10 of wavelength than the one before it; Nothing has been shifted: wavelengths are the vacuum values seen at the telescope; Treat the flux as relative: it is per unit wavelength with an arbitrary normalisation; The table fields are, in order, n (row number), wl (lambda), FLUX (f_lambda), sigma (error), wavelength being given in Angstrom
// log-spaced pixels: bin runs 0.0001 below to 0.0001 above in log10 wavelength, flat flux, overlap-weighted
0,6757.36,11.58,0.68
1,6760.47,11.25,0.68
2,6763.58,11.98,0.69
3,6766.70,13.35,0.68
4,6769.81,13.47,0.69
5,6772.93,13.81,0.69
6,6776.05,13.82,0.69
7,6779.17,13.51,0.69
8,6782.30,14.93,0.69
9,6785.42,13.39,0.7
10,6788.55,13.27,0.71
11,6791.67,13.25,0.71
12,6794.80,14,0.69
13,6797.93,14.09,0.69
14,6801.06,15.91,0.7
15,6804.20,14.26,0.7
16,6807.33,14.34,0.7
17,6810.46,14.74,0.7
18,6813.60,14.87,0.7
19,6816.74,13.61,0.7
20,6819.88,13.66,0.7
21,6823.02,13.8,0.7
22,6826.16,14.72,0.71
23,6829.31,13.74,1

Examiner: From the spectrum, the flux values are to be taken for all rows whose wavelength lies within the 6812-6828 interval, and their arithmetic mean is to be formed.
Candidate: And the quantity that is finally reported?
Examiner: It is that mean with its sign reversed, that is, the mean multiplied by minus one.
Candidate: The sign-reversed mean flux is -14.1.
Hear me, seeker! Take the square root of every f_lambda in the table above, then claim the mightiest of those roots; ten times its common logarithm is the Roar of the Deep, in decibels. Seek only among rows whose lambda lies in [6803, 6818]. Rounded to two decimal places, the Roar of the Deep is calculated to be 5.86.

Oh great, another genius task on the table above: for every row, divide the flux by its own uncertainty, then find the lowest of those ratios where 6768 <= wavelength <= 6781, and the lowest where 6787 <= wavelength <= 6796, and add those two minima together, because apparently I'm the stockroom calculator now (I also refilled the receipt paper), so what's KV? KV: 38.2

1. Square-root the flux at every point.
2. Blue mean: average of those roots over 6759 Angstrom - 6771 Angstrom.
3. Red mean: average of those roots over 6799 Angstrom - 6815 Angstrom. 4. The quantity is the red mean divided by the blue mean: 1.09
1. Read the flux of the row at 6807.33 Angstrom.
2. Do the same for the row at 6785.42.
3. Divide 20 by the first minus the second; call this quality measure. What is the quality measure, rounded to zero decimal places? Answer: 21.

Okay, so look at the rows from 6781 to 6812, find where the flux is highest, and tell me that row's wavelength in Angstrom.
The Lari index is 6801.06 Angstrom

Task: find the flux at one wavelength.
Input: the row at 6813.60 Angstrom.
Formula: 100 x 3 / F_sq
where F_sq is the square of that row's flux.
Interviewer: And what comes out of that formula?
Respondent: 1.36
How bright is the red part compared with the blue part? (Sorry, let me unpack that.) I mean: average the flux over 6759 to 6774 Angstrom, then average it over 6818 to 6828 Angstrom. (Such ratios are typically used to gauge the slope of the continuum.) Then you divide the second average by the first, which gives 1.10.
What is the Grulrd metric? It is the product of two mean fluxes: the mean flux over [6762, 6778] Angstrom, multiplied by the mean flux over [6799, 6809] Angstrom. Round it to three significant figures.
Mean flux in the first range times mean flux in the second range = 197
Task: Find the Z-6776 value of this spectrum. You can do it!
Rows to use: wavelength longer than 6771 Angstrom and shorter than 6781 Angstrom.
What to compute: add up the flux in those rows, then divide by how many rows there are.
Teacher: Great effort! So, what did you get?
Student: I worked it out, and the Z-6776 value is 13.7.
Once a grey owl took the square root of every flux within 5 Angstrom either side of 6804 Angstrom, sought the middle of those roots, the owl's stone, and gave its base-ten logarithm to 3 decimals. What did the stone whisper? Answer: 0.578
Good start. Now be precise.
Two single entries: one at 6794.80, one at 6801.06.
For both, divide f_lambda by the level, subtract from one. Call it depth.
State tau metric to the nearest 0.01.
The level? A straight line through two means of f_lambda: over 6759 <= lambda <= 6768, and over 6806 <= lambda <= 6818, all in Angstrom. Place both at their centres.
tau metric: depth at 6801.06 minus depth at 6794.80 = -0.12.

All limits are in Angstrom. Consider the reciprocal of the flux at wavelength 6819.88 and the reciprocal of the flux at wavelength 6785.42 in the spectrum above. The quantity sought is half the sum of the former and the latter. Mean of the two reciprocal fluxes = 0.074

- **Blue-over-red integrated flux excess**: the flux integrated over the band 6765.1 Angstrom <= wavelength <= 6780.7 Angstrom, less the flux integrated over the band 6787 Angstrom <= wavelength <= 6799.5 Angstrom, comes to 41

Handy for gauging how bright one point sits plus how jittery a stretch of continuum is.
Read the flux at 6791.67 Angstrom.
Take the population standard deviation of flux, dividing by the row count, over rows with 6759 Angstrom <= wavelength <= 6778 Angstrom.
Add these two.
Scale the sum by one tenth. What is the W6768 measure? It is 1.42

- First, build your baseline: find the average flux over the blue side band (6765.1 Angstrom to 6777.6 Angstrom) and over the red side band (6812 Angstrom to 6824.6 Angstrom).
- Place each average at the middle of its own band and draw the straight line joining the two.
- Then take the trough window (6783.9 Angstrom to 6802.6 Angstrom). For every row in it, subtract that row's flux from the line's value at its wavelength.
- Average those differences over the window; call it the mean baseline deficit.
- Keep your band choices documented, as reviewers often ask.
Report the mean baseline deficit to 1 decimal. -0.2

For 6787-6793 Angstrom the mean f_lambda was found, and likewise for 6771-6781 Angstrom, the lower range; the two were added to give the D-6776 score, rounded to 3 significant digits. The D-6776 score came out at 27.0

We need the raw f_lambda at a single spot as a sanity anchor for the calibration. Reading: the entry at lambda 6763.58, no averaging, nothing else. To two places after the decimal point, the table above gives 11.98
